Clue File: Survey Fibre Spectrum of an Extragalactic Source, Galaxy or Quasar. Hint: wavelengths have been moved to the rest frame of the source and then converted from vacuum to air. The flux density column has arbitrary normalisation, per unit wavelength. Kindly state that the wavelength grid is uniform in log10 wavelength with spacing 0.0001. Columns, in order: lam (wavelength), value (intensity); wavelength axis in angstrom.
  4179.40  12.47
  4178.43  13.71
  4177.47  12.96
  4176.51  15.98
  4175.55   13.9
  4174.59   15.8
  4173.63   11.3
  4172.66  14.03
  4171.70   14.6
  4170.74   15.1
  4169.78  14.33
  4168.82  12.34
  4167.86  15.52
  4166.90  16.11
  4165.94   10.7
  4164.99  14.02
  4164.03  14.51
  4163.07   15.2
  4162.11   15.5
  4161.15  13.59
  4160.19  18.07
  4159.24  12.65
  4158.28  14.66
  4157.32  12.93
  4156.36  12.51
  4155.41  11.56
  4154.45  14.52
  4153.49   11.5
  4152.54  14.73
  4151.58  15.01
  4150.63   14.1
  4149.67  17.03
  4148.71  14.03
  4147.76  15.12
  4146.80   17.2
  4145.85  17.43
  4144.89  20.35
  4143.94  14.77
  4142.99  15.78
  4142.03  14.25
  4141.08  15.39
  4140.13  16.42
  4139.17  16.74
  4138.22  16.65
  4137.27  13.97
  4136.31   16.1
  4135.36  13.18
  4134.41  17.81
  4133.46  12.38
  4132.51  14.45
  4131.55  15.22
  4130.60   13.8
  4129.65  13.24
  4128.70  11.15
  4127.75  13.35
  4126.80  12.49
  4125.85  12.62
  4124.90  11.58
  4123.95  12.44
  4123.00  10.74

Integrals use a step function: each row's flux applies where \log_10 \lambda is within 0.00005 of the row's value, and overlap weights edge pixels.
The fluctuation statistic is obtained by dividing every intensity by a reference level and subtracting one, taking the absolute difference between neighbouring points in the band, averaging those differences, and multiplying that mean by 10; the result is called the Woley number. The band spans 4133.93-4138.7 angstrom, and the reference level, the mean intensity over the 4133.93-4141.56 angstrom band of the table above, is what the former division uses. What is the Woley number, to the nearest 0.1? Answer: 2.0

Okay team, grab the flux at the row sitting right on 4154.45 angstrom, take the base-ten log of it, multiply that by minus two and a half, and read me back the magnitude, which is -2.90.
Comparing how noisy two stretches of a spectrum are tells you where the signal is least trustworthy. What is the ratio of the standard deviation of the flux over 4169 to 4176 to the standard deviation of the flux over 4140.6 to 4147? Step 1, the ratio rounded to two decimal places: 0.68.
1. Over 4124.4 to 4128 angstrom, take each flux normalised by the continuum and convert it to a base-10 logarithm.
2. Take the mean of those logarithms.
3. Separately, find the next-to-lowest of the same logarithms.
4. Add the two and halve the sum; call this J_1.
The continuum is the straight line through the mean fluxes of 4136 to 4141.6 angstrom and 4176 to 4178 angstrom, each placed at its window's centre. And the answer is -0.12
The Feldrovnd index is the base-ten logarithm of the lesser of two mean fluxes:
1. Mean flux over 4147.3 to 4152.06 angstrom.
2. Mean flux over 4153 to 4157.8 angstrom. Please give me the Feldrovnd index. 1.10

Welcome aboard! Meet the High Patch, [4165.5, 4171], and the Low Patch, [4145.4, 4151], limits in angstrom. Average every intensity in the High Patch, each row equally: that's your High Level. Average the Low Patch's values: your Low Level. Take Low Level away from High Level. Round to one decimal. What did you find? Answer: -1.8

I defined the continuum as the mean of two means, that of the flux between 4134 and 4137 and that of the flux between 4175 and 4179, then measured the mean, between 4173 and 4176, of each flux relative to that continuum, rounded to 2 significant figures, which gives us 0.92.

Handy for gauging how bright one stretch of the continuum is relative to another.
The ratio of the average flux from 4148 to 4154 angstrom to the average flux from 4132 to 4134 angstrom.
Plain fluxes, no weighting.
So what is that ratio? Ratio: 1.07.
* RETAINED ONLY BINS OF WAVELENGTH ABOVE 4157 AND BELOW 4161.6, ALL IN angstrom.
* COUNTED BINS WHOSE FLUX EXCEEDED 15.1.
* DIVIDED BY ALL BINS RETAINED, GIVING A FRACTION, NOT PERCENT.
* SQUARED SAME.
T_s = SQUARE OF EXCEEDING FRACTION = 0.04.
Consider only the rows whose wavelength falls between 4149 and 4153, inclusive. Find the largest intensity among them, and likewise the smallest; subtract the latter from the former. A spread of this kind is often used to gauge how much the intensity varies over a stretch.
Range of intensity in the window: 2.9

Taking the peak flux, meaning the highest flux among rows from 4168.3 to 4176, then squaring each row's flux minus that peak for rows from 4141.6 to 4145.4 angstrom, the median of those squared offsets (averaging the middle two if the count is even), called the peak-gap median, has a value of 1.7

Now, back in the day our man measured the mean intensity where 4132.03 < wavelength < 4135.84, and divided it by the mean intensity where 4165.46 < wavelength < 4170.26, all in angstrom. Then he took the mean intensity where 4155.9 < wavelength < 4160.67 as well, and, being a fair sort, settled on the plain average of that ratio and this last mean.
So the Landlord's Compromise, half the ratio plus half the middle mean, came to 7.61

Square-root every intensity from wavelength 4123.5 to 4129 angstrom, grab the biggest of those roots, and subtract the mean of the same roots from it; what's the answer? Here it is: 0.15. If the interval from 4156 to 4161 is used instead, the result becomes 0.50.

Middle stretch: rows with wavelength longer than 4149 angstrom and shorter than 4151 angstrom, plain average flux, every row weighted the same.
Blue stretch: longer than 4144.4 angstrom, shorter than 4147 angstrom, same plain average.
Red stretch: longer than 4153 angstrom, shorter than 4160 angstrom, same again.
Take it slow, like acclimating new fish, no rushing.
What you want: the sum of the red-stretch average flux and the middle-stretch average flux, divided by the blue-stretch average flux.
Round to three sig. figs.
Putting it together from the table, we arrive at 1.55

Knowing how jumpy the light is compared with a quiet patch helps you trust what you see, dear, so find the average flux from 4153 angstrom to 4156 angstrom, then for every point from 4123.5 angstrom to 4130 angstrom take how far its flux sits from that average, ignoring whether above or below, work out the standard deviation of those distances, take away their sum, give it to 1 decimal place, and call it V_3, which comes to -3.6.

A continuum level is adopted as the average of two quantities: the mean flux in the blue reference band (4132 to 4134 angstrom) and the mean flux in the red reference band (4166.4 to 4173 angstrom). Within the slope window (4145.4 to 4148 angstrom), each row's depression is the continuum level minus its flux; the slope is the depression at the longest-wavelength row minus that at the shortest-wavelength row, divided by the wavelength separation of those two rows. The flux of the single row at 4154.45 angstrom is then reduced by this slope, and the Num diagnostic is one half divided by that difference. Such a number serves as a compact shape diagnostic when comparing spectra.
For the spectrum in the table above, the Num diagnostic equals 0.0376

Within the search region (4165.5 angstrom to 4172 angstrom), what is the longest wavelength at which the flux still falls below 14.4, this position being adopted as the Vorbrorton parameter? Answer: 4169.78 angstrom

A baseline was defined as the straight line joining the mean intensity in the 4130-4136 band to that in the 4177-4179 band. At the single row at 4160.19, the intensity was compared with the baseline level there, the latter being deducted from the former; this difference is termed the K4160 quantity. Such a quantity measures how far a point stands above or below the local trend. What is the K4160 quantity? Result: 4.3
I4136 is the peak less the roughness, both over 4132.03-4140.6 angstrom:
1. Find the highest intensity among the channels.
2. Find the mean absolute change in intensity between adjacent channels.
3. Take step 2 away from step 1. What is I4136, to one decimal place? 15.3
